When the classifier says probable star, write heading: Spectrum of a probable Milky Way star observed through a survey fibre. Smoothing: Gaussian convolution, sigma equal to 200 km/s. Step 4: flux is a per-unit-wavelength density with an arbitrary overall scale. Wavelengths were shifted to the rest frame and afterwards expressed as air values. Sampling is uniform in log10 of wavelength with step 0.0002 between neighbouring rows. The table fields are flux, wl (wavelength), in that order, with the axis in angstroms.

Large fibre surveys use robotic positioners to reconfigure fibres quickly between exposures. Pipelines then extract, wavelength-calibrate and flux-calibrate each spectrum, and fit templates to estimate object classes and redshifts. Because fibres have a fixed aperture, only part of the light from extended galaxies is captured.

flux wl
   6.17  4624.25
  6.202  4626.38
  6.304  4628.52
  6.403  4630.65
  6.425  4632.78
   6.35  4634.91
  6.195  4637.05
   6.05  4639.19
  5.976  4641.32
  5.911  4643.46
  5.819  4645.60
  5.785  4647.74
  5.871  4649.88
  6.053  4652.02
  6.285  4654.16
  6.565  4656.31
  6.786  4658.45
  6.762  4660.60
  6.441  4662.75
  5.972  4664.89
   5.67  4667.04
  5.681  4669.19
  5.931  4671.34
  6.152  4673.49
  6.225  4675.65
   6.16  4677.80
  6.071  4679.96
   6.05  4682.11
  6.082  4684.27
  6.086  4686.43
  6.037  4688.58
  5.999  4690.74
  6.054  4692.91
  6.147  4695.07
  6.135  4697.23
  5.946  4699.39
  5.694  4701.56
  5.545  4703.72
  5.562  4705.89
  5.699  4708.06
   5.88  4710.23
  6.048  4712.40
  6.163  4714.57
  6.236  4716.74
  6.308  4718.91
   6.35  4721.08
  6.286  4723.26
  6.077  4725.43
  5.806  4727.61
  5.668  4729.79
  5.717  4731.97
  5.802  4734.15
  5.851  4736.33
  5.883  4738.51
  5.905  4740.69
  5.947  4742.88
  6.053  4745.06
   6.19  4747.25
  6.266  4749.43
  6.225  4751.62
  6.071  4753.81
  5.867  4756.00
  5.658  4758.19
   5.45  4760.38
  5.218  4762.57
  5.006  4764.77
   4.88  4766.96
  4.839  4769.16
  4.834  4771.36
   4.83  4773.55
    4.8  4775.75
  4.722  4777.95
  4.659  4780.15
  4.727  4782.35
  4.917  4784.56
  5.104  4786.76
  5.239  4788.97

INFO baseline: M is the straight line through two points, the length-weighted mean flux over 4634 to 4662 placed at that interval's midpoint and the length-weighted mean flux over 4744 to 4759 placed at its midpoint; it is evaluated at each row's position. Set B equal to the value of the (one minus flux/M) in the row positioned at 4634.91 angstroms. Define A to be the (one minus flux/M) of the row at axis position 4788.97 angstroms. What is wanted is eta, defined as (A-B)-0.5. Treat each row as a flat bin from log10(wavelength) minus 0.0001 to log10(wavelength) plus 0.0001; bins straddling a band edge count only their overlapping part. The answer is -0.35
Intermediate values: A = 0.13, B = -0.024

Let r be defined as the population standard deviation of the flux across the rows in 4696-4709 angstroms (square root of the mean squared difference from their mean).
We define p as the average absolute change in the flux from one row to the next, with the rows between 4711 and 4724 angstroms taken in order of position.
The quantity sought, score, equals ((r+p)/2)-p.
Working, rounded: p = 0.07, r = 0.212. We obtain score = 0.07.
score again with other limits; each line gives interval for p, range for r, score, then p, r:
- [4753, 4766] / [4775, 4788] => -0.03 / 0.21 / 0.150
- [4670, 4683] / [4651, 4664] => 0.08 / 0.09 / 0.259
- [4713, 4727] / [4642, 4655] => 0.04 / 0.09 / 0.171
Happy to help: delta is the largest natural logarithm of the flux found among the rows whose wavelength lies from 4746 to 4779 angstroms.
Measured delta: 1.835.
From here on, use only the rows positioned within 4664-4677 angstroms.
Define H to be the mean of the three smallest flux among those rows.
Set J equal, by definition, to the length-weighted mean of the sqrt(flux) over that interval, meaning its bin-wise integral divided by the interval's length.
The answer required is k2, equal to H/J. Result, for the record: 2.36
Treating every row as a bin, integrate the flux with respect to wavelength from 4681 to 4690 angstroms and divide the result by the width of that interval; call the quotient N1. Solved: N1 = 6.07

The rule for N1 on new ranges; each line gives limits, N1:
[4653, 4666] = 6.46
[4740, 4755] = 6.10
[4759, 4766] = 5.24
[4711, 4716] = 6.10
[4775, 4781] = 4.73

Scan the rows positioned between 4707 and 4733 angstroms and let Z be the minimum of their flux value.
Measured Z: 5.668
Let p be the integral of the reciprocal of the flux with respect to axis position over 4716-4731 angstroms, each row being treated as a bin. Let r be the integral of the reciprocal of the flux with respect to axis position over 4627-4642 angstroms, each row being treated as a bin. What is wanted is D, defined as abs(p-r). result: 0.06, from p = 2.46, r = 2.40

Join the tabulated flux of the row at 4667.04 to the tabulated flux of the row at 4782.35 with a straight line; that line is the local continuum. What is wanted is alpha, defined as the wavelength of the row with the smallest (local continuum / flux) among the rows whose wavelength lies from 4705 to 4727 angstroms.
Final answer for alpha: 4721.08 angstroms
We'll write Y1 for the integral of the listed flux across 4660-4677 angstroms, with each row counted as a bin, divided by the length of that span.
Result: 6.09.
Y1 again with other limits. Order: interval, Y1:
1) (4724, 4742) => 5.85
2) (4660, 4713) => 5.99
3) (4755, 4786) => 5.03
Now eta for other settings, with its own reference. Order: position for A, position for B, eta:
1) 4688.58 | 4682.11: -0.50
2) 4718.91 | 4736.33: -0.57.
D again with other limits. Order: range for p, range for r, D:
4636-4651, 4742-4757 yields 0.06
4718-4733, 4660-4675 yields 0.01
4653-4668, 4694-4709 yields 0.21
